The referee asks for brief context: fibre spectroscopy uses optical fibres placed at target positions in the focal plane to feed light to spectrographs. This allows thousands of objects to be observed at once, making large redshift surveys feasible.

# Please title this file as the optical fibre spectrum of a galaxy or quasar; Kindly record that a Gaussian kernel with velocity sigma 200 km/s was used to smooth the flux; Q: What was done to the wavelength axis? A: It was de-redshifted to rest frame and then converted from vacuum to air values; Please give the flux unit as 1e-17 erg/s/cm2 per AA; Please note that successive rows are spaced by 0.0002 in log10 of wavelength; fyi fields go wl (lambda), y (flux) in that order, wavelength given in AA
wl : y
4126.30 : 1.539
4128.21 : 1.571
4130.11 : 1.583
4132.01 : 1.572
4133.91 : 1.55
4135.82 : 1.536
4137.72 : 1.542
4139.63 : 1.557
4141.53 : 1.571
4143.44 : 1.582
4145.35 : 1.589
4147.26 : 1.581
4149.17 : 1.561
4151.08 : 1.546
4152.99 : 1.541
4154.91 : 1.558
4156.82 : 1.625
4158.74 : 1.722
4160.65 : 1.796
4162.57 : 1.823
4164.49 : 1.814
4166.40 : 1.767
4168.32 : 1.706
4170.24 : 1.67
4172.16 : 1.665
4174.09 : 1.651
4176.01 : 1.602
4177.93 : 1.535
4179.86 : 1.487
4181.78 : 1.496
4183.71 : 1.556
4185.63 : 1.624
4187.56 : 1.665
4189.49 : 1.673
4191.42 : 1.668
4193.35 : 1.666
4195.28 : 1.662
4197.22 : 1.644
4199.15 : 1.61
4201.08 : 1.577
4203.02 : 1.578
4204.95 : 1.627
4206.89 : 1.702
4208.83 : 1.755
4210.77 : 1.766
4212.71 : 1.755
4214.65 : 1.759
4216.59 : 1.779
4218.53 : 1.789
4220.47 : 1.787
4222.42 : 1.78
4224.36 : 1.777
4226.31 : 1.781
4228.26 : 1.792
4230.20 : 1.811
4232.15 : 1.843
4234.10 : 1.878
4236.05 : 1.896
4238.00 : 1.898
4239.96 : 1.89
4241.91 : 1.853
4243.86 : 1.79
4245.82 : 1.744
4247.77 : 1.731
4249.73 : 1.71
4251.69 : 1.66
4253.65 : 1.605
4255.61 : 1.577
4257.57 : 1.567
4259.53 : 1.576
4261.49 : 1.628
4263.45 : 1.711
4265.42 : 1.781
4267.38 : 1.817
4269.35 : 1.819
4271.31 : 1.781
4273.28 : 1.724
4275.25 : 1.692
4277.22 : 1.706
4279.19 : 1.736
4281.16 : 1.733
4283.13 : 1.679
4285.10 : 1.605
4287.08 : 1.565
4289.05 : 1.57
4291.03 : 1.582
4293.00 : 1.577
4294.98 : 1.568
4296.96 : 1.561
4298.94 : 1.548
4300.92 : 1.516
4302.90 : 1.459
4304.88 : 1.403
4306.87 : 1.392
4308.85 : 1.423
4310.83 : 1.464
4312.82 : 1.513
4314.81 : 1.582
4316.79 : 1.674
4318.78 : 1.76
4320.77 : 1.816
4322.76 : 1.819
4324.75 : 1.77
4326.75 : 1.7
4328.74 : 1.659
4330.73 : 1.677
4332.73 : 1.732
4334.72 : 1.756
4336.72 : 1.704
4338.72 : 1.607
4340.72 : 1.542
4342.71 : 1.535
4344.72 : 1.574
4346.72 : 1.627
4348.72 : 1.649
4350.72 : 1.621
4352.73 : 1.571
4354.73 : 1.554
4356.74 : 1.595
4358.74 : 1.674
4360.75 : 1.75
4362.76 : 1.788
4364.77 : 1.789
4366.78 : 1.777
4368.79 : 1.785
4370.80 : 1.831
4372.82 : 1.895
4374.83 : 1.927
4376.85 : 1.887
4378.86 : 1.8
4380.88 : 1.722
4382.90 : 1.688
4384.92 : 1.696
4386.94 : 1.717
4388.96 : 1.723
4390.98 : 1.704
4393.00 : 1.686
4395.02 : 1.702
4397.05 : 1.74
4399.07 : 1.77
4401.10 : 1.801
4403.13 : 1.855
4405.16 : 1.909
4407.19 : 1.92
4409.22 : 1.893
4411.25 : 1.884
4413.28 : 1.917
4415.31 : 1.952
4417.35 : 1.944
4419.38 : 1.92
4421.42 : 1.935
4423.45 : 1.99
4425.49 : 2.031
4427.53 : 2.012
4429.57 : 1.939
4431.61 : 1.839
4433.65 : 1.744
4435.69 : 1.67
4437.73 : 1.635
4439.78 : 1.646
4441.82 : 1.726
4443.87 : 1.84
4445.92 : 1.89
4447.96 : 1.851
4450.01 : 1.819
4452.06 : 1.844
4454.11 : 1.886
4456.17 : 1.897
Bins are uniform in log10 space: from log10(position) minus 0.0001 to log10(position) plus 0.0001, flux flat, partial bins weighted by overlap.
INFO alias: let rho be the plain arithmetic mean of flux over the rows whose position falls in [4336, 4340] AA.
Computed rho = 1.66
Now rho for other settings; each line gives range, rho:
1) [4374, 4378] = 1.91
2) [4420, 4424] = 1.96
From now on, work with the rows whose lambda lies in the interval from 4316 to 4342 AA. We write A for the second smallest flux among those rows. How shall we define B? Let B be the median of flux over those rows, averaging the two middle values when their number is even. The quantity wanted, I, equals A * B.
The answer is 2.74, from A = 1.607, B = 1.70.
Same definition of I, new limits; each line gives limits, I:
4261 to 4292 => 2.68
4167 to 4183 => 2.43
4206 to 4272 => 2.80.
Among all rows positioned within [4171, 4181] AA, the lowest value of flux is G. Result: 1.487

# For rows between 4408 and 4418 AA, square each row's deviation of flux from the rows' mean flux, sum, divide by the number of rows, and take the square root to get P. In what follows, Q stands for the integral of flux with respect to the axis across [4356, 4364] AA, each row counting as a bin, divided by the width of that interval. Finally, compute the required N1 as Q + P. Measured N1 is 1.74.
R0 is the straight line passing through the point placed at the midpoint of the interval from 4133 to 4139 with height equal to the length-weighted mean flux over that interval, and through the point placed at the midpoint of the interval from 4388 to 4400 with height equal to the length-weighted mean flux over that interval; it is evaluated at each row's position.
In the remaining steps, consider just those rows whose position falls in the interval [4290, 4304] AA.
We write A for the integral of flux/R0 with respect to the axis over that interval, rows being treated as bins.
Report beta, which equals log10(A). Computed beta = 1.12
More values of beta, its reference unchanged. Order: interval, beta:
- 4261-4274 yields 1.15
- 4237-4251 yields 1.19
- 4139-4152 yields 1.12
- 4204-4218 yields 1.18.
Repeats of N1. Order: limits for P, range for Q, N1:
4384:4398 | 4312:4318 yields 1.62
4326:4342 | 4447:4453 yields 1.90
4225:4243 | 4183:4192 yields 1.68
